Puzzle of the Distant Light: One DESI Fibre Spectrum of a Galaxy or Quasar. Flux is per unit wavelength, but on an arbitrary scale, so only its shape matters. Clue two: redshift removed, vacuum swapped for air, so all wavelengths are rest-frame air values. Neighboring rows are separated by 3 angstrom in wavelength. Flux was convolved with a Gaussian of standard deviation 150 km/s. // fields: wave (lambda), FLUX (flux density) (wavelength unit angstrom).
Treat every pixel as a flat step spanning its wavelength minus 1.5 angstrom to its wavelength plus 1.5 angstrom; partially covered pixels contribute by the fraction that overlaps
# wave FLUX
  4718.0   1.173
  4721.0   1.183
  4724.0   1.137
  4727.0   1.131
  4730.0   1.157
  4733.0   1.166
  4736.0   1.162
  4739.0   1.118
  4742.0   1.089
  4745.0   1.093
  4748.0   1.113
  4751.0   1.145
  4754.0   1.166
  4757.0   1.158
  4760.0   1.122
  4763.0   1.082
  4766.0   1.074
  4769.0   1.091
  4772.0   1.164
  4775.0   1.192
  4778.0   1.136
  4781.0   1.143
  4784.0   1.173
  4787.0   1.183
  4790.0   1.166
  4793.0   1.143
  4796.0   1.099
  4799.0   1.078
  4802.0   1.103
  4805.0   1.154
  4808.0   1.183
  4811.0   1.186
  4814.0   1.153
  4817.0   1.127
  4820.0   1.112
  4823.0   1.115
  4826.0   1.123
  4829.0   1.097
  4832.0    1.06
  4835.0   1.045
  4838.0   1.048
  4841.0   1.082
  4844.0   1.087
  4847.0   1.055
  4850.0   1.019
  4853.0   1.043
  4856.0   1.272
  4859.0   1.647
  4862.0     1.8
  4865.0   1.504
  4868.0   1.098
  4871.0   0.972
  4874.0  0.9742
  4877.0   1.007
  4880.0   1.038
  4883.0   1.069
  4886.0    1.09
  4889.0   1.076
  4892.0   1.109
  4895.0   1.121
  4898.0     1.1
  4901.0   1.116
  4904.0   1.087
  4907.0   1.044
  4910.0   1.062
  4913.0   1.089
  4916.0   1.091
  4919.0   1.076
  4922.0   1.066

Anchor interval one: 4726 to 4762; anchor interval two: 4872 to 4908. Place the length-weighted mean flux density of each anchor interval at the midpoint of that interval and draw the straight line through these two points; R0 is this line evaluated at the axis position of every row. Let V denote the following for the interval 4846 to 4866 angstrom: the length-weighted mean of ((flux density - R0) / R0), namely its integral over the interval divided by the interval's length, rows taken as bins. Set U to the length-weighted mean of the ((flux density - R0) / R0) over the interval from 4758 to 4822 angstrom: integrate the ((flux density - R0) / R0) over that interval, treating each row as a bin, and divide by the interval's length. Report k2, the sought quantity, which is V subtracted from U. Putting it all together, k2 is -0.21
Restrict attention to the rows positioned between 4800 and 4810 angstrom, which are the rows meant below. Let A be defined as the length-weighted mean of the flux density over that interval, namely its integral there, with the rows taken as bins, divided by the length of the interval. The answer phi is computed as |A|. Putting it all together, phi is 1.15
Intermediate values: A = 1.15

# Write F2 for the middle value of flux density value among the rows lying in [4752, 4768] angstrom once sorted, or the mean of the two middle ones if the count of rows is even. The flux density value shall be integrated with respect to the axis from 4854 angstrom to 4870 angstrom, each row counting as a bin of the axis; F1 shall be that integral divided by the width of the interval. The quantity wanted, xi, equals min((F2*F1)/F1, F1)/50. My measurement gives 0.0224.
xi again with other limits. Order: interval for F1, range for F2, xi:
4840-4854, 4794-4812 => 0.0211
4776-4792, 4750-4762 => 0.0230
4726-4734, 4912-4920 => 0.0218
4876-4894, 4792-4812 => 0.0214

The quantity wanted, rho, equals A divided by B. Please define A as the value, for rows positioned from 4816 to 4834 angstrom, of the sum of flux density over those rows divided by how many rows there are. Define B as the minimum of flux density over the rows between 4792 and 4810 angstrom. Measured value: 1.03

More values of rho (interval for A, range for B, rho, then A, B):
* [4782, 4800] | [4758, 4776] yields 1.06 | 1.14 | 1.074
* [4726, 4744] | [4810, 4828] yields 1.02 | 1.14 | 1.112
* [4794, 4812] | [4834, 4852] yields 1.11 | 1.13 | 1.019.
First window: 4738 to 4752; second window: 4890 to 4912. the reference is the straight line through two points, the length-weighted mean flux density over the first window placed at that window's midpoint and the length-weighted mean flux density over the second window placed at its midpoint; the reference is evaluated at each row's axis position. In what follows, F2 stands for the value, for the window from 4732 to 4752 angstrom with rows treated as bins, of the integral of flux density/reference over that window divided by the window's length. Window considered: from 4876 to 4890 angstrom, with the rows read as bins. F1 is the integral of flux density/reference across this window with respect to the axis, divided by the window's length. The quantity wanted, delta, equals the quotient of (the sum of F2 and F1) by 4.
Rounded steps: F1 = 0.97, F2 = 1.01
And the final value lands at 0.495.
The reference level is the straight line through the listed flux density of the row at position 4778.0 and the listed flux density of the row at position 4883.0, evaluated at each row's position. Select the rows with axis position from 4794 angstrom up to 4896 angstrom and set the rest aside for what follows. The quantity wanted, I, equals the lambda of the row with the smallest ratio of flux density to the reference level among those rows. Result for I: 4871.0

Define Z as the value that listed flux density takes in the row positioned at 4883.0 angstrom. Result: 1.069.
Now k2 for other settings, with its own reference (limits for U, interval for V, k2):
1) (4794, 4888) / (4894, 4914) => 0.02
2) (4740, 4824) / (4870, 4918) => 0.01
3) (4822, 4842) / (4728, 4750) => -0.01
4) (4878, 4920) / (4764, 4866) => -0.04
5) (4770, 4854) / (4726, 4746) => 0.02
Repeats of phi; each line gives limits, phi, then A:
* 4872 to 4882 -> 1.01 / 1.01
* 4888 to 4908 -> 1.09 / 1.09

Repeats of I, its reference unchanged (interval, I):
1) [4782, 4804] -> 4799.0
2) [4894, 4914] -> 4907.0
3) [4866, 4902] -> 4871.0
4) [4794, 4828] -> 4799.0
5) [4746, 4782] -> 4766.0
